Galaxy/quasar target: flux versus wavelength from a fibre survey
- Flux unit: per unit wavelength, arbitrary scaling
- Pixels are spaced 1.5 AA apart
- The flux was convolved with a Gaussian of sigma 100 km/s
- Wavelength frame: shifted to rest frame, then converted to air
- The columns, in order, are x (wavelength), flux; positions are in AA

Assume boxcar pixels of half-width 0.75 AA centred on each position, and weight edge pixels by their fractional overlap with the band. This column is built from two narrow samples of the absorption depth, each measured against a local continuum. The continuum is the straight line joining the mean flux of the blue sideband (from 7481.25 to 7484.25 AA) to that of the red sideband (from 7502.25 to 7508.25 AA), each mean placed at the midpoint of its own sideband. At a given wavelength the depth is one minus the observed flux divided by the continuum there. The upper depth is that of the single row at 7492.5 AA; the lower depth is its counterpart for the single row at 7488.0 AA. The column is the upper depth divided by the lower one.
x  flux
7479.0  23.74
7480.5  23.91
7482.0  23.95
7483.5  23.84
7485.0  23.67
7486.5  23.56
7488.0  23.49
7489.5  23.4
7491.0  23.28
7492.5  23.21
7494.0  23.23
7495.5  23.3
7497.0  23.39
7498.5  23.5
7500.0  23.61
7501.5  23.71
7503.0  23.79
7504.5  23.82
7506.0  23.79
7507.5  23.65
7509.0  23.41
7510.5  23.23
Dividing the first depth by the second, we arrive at 1.7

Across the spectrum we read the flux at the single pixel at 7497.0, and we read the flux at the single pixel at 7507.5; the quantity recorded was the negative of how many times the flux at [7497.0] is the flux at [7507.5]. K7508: -0.99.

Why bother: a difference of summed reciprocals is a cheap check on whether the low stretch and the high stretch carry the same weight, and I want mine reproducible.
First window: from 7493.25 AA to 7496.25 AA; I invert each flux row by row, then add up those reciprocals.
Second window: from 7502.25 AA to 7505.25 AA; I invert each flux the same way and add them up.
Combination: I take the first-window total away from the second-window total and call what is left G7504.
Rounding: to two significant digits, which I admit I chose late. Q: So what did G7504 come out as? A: -0.0020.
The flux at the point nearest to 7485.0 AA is 23.67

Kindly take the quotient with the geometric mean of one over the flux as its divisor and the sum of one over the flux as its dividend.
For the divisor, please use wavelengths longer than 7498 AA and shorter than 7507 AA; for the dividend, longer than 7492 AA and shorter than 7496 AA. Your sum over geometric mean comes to 3.1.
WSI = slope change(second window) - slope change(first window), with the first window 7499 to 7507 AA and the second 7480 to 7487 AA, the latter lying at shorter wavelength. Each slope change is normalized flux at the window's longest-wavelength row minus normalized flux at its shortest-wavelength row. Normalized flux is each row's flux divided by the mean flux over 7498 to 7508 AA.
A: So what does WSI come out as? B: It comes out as -0.022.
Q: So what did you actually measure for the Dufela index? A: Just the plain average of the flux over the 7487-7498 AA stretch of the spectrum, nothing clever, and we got 23.3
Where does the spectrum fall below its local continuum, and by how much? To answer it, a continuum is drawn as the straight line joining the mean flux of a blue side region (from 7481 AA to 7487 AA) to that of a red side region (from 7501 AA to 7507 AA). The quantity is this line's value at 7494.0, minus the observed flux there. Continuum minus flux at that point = 0.54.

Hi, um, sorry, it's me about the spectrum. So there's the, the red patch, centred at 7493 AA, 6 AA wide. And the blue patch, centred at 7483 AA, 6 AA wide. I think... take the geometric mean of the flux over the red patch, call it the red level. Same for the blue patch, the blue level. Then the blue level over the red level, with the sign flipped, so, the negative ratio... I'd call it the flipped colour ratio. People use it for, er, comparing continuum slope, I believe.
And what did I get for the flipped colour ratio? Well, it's -1.03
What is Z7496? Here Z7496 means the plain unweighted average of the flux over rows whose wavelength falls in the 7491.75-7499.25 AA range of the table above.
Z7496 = 23.3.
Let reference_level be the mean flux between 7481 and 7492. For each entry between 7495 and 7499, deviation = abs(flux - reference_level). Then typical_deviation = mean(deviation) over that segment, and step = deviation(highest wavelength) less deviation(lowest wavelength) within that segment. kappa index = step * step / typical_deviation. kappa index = 0.20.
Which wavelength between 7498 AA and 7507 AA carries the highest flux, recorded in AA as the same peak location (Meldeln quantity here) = 7504.5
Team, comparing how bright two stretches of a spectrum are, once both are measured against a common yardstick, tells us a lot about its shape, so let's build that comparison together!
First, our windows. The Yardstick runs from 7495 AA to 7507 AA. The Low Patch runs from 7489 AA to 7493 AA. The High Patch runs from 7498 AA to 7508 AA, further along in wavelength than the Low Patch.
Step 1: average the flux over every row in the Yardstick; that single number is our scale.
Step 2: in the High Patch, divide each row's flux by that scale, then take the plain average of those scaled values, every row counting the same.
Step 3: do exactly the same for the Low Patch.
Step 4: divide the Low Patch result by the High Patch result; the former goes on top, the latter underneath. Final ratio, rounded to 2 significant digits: 0.98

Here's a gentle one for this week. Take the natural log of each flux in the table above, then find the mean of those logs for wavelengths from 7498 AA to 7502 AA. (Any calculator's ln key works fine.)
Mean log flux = 3.16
